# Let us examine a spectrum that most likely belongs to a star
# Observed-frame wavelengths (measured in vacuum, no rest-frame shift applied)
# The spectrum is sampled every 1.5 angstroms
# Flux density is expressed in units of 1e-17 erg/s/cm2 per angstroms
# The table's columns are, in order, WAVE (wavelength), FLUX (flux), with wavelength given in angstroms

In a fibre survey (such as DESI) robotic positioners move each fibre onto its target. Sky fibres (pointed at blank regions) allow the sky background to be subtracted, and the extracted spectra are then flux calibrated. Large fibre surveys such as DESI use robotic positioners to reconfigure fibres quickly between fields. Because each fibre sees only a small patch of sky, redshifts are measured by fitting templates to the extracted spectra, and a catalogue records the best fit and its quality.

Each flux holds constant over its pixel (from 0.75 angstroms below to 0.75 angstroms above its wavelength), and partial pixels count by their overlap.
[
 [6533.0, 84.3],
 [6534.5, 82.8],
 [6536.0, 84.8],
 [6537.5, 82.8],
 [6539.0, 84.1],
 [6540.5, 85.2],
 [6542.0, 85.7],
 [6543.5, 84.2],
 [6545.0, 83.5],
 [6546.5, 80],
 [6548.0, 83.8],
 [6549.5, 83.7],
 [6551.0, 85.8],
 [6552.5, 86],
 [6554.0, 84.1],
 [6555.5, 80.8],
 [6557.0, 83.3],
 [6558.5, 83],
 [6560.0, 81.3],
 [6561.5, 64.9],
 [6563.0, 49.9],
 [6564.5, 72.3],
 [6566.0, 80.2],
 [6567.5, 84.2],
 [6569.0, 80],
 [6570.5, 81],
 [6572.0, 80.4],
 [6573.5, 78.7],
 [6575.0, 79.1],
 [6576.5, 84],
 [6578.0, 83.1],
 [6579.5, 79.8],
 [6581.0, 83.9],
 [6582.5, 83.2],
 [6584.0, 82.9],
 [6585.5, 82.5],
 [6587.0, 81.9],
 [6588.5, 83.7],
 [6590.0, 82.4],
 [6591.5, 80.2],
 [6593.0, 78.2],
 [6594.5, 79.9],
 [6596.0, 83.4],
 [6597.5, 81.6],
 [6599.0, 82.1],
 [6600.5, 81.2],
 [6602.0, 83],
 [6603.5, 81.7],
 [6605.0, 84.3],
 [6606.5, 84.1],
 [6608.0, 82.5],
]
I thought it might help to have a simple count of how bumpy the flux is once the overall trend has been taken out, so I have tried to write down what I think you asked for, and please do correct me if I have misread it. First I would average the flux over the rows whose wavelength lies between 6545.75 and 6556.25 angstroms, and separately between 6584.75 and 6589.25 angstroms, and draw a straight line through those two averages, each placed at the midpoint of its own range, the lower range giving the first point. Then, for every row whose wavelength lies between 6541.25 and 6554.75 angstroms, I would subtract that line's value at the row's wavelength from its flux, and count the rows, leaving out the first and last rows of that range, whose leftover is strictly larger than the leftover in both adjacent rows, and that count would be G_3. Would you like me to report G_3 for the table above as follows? 2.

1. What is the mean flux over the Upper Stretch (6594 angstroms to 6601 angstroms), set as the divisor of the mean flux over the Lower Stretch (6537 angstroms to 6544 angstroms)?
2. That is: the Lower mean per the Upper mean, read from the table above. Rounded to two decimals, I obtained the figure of 1.03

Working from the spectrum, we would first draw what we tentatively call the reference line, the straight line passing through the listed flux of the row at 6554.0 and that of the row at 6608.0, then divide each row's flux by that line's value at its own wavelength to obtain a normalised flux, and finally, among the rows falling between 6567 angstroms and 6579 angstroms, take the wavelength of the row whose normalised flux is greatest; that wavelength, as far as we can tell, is 6576.5 angstroms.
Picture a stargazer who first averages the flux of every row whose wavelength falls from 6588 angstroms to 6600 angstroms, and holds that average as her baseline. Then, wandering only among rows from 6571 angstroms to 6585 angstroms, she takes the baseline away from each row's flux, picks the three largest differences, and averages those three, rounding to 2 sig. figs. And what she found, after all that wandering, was 2.3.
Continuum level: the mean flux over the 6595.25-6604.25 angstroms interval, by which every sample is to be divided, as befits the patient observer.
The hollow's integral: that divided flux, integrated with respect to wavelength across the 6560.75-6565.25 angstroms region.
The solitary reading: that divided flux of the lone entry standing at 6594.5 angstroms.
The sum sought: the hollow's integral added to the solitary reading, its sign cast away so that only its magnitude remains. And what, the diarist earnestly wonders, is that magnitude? 4.4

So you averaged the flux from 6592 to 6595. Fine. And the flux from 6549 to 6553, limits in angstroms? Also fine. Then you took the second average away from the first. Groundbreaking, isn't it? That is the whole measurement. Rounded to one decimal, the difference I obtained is -6.1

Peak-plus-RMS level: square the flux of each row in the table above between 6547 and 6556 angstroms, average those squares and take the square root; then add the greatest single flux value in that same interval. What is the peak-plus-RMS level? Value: 170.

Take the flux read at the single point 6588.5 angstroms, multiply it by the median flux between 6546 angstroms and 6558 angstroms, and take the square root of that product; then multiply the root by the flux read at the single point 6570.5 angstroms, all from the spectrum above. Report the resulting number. 6782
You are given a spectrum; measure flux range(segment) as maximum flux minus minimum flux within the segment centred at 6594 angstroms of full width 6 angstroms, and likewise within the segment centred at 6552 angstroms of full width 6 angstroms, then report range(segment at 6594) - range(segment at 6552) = 2.9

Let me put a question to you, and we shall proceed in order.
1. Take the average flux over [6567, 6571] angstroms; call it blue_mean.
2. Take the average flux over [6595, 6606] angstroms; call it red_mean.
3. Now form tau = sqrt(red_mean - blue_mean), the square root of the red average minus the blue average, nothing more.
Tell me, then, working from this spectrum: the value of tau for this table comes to 0.9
